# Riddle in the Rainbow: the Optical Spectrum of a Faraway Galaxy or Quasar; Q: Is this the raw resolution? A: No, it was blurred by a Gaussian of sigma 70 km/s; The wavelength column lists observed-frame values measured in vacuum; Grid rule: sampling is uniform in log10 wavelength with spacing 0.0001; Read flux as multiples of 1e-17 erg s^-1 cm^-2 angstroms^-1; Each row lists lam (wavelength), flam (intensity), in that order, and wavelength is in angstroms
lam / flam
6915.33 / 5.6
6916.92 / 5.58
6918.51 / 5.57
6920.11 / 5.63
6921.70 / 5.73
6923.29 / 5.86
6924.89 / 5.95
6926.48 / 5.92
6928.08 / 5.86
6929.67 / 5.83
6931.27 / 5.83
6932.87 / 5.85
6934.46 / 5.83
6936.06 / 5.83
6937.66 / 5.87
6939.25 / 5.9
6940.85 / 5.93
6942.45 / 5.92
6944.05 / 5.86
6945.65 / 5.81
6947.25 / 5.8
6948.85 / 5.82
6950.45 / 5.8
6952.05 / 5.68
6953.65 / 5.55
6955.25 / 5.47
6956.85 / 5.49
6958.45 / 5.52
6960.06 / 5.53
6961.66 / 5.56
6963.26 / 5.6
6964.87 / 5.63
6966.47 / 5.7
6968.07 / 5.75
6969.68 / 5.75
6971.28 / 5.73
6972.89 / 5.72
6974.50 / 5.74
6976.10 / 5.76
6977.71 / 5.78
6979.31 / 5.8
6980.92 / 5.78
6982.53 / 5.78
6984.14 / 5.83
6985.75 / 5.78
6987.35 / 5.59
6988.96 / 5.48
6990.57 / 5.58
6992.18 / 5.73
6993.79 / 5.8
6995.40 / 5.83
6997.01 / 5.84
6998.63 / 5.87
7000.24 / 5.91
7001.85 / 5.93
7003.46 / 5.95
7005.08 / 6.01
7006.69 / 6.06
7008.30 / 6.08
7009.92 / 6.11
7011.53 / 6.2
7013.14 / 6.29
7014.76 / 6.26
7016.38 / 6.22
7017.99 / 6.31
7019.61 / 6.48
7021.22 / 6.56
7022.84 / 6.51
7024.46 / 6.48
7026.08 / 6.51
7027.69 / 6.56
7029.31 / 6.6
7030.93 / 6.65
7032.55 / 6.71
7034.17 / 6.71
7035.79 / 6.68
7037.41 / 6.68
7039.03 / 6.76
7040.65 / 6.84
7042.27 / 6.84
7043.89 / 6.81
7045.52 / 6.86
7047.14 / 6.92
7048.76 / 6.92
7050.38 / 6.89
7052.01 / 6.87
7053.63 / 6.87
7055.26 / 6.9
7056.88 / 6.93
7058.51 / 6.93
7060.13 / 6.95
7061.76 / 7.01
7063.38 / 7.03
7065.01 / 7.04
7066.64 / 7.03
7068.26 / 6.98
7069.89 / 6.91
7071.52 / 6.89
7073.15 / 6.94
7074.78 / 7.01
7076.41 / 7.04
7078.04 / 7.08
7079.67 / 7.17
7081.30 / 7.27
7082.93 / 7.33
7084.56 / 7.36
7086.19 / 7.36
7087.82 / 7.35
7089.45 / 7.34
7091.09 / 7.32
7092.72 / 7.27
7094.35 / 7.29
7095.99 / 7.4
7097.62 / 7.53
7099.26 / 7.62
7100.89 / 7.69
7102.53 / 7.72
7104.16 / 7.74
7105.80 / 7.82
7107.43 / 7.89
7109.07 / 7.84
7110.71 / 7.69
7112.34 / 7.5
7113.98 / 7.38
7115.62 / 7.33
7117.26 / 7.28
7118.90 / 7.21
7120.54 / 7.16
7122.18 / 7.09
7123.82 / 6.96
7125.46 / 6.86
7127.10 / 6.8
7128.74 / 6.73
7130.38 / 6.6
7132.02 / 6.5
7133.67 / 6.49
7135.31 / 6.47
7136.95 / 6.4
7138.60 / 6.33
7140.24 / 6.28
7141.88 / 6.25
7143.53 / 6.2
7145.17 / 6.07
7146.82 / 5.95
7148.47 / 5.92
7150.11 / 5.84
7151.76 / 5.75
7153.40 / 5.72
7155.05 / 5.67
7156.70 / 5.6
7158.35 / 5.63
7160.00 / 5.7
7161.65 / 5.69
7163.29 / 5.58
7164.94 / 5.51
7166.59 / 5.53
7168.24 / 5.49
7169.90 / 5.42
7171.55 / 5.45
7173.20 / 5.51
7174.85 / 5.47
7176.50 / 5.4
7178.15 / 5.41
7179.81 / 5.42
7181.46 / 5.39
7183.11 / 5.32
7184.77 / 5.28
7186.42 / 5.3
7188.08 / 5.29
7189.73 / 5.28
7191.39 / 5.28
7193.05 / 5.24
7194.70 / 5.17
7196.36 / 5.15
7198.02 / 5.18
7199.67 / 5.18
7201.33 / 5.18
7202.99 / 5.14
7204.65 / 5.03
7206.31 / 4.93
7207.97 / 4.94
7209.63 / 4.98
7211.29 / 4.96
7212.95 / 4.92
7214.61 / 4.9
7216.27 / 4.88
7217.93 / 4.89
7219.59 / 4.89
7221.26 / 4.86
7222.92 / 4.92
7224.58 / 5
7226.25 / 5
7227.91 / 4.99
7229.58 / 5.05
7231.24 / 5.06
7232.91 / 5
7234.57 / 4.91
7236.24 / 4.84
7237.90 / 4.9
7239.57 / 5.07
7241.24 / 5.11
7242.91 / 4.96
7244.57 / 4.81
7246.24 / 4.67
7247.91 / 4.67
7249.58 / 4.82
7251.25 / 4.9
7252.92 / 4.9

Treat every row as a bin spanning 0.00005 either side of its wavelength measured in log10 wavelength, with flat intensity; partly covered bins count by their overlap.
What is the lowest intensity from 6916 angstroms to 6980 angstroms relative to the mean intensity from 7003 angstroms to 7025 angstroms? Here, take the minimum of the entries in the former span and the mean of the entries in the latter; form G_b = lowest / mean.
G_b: 0.9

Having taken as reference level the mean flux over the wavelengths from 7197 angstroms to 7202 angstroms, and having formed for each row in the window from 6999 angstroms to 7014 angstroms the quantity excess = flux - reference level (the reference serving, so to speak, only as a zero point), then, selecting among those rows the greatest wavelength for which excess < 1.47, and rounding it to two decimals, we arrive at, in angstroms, 7013.14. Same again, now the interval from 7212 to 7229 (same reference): 7227.91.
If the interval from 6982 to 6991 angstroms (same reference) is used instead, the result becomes 6990.57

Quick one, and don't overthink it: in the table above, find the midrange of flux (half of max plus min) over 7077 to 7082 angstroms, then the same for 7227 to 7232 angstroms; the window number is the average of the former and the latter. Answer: 6.10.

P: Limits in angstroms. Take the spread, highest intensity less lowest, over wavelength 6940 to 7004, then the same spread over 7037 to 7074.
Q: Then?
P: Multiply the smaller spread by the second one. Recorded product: 0.13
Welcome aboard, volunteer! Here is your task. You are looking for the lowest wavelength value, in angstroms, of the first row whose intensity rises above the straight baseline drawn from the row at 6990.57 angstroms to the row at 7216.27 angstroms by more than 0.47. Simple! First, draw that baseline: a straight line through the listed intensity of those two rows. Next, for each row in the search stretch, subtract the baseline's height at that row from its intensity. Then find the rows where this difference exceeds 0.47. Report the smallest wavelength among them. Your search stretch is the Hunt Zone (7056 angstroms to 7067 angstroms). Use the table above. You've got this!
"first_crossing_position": 7056.88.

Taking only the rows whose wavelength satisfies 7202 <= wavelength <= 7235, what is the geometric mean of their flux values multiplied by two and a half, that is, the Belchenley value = 12.4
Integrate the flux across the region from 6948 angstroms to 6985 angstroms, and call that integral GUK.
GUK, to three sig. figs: 210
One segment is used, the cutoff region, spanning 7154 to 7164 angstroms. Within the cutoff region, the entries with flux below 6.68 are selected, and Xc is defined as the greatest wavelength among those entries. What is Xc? 7163.29 angstroms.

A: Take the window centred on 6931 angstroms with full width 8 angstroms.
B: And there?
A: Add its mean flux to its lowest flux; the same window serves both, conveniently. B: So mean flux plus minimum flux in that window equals 11.7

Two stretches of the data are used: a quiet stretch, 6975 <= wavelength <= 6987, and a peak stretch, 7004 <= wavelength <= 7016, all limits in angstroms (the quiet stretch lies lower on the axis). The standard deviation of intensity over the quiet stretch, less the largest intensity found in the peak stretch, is -6.3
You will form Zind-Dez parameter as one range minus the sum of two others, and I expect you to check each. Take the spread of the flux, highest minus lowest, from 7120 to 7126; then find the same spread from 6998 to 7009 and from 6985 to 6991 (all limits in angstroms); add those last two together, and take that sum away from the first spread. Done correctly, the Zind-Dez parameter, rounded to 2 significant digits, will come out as -0.21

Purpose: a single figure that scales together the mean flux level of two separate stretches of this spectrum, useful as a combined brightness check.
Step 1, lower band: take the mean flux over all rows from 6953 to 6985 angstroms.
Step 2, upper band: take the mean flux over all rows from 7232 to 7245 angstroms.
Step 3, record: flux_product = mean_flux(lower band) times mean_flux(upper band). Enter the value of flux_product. 28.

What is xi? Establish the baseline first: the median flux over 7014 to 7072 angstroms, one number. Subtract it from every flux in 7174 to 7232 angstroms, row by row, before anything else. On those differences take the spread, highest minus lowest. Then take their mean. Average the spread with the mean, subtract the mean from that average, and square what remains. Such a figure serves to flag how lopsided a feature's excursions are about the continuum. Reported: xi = 1.35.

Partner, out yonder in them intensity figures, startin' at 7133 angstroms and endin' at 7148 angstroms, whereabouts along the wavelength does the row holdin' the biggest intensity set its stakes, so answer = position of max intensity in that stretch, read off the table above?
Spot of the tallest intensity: 7133.67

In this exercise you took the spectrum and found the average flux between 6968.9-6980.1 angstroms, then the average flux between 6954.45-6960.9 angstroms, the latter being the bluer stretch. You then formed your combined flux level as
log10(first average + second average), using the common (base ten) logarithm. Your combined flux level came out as 1.05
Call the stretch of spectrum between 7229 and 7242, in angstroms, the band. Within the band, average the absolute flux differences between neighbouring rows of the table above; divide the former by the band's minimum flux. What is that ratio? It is 0.015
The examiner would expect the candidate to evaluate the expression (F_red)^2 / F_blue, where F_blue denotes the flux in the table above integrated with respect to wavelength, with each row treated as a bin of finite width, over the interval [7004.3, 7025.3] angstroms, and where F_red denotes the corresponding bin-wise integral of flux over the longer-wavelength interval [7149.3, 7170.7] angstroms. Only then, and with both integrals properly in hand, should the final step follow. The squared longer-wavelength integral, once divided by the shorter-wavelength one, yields 110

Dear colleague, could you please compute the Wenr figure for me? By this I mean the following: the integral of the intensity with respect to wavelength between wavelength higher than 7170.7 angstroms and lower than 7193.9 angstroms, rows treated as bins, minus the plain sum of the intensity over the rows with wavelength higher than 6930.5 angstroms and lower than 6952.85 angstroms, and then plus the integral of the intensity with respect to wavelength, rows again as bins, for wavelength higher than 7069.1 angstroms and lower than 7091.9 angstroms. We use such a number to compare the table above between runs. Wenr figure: 206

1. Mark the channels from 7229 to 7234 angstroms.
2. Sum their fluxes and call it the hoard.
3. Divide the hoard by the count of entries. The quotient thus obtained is 5.04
